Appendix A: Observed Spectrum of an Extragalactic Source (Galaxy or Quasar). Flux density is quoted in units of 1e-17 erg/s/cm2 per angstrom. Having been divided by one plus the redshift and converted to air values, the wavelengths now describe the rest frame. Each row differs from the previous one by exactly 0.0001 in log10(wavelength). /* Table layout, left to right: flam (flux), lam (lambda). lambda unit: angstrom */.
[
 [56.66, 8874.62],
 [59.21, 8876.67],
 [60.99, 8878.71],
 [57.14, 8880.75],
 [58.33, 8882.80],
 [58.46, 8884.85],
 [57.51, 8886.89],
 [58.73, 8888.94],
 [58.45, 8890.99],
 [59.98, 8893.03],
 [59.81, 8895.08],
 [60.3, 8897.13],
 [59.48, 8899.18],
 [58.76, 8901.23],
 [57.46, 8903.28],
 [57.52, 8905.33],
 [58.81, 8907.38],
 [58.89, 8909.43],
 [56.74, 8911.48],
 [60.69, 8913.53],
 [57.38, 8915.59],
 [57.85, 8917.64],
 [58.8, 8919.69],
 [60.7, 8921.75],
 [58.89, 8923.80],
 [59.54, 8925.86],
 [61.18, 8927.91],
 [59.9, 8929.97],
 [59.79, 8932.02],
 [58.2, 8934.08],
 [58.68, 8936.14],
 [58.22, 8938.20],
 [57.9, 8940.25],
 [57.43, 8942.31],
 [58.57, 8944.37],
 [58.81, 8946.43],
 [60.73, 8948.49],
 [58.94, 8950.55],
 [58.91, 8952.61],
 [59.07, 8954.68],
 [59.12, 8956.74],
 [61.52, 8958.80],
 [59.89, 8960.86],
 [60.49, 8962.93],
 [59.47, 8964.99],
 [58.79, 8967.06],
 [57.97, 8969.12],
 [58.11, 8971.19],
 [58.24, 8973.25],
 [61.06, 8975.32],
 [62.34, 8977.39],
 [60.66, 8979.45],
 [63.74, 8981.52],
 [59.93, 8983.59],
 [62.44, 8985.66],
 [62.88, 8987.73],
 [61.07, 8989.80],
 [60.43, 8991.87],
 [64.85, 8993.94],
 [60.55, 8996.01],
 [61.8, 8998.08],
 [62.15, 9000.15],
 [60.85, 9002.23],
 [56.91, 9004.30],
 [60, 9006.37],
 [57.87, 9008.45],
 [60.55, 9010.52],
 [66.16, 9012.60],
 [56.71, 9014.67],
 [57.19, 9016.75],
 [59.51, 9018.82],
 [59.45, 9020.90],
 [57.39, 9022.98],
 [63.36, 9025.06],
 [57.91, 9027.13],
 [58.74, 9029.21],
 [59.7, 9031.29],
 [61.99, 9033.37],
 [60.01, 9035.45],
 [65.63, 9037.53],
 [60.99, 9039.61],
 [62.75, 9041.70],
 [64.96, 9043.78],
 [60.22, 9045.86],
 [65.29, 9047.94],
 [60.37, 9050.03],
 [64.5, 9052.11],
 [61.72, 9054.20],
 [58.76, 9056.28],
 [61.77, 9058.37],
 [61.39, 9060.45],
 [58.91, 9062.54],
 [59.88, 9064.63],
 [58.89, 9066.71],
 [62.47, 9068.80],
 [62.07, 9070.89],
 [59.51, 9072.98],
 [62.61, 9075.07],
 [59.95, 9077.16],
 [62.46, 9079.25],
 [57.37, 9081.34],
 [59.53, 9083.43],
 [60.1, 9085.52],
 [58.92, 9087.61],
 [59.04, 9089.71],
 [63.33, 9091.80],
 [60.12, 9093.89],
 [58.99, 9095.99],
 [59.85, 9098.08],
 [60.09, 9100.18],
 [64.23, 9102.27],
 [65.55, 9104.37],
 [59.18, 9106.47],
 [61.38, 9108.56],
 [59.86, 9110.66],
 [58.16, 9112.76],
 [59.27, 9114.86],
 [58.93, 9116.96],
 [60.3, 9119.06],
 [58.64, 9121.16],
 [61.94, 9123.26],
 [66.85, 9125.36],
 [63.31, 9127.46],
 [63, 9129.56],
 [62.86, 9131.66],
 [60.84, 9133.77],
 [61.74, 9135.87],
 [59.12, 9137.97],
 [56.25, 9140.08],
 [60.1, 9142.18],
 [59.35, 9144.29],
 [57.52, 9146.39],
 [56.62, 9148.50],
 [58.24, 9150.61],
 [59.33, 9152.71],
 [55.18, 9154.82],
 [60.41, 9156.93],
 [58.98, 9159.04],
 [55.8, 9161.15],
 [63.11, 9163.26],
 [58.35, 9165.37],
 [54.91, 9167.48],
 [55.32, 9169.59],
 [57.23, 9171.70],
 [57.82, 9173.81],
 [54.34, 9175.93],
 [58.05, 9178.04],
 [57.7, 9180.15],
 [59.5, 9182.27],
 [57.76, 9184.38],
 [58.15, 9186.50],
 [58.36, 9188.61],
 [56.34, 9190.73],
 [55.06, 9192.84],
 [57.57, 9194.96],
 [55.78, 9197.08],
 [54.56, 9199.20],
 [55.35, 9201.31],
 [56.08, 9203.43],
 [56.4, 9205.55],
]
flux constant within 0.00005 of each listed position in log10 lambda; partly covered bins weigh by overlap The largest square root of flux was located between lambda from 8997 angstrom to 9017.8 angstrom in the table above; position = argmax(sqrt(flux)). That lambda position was 9012.60 angstrom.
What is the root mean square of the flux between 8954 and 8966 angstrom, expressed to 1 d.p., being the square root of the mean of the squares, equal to 59.9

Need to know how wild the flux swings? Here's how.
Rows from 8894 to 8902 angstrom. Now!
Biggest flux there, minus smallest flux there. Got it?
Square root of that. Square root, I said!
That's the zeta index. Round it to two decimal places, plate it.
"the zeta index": 1.24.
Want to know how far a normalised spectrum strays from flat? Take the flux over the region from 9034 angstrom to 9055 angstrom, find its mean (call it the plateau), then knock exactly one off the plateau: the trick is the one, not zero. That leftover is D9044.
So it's 61.6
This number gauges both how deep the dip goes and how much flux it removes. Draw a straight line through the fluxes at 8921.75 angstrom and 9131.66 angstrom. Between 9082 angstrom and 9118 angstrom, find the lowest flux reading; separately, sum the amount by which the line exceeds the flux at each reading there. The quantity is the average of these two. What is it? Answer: 47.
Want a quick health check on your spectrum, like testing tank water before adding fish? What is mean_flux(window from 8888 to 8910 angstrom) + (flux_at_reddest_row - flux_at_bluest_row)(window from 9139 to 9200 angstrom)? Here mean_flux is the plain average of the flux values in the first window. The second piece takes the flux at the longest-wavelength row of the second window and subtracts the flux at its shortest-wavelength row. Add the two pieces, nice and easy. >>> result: 57.2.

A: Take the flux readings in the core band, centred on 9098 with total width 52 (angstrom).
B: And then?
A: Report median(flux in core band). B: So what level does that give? 59.9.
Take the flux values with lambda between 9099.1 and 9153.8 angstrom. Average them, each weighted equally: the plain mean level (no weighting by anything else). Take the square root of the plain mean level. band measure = 7.78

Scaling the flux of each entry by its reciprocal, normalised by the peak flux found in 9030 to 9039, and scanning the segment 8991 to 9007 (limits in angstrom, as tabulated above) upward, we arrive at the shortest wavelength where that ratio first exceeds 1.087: 9004.30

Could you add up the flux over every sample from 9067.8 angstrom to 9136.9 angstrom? 2012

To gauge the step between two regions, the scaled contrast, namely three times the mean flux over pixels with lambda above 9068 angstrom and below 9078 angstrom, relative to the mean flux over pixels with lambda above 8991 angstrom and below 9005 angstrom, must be 3.01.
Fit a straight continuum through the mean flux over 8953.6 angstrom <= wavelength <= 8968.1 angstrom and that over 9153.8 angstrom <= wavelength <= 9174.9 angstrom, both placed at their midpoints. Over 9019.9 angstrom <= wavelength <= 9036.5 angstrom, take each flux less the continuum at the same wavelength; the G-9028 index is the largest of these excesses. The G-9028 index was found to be 4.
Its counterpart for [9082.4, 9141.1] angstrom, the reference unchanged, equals 9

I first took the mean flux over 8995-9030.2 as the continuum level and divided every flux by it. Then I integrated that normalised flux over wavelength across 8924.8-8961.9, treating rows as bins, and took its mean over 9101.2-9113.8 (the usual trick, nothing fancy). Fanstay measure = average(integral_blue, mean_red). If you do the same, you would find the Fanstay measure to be 18.9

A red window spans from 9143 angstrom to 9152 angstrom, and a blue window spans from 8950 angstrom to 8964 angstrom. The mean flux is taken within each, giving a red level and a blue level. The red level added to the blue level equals 118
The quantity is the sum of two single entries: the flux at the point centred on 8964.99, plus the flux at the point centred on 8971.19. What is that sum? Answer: 117.6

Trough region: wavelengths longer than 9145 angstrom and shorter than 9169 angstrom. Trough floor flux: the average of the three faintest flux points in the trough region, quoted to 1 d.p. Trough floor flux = 55.3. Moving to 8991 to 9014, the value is 58.3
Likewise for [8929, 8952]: 57.8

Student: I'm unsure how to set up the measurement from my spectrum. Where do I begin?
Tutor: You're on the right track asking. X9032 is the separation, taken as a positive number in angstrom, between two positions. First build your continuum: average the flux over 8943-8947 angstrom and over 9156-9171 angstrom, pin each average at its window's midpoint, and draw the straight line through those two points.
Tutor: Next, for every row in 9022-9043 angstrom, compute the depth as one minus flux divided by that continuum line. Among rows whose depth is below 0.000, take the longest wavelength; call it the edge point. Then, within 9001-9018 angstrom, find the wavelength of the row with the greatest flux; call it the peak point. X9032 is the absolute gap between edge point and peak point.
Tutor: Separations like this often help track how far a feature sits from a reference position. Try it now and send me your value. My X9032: 29.1 angstrom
